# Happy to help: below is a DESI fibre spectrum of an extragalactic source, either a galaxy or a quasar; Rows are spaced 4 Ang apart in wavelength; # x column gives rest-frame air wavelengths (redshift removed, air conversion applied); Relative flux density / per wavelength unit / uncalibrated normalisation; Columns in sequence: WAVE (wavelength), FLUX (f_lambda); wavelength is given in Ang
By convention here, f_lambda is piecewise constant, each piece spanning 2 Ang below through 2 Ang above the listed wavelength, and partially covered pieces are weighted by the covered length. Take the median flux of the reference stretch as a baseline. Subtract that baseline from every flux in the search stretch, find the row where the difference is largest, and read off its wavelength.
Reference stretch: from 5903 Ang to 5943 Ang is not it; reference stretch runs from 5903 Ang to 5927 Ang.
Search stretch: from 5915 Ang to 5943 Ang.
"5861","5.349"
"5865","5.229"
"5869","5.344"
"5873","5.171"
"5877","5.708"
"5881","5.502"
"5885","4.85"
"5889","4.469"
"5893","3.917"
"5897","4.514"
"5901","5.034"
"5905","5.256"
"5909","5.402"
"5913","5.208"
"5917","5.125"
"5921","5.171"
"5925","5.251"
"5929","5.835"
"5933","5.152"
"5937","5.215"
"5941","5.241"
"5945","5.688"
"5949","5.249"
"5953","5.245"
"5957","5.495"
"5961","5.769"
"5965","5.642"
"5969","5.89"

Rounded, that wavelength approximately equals 5929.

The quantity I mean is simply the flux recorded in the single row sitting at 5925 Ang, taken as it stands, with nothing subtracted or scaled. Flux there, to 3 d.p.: 5.251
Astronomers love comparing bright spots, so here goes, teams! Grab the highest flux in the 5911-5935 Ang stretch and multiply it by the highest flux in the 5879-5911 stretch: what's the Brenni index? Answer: 32.1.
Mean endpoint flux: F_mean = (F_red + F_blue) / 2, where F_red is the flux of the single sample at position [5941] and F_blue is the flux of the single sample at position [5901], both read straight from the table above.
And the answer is 5.14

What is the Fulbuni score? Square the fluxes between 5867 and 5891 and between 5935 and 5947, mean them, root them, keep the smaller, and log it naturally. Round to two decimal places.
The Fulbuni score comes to 1.65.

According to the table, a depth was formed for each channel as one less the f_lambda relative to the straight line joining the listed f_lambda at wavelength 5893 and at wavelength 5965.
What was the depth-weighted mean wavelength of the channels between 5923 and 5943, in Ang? 5930.1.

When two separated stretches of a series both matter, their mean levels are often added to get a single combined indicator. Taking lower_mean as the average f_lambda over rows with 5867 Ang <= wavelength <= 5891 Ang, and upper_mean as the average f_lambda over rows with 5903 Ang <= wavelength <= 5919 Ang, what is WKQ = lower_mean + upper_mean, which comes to 10.4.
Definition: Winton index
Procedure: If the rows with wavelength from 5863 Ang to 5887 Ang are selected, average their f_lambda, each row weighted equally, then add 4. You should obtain 9.30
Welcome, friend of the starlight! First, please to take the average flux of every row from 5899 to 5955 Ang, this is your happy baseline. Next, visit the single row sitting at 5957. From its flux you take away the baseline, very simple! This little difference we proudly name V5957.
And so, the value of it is 0.2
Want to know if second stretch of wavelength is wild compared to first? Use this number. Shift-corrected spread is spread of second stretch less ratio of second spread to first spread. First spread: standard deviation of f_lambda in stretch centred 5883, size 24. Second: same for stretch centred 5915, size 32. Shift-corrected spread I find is -0.1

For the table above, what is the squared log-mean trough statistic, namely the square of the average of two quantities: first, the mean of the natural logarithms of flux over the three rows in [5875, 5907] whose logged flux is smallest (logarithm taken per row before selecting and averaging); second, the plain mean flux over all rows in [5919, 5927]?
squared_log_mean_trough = 11.1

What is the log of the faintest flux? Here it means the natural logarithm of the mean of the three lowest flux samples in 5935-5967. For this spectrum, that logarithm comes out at 1.655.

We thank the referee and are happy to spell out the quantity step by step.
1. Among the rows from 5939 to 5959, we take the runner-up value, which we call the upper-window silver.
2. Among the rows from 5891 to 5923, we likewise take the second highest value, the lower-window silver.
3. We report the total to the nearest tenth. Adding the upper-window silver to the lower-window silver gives 10.8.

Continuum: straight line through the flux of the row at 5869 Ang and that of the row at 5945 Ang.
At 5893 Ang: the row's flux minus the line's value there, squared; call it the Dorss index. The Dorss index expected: 2.36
